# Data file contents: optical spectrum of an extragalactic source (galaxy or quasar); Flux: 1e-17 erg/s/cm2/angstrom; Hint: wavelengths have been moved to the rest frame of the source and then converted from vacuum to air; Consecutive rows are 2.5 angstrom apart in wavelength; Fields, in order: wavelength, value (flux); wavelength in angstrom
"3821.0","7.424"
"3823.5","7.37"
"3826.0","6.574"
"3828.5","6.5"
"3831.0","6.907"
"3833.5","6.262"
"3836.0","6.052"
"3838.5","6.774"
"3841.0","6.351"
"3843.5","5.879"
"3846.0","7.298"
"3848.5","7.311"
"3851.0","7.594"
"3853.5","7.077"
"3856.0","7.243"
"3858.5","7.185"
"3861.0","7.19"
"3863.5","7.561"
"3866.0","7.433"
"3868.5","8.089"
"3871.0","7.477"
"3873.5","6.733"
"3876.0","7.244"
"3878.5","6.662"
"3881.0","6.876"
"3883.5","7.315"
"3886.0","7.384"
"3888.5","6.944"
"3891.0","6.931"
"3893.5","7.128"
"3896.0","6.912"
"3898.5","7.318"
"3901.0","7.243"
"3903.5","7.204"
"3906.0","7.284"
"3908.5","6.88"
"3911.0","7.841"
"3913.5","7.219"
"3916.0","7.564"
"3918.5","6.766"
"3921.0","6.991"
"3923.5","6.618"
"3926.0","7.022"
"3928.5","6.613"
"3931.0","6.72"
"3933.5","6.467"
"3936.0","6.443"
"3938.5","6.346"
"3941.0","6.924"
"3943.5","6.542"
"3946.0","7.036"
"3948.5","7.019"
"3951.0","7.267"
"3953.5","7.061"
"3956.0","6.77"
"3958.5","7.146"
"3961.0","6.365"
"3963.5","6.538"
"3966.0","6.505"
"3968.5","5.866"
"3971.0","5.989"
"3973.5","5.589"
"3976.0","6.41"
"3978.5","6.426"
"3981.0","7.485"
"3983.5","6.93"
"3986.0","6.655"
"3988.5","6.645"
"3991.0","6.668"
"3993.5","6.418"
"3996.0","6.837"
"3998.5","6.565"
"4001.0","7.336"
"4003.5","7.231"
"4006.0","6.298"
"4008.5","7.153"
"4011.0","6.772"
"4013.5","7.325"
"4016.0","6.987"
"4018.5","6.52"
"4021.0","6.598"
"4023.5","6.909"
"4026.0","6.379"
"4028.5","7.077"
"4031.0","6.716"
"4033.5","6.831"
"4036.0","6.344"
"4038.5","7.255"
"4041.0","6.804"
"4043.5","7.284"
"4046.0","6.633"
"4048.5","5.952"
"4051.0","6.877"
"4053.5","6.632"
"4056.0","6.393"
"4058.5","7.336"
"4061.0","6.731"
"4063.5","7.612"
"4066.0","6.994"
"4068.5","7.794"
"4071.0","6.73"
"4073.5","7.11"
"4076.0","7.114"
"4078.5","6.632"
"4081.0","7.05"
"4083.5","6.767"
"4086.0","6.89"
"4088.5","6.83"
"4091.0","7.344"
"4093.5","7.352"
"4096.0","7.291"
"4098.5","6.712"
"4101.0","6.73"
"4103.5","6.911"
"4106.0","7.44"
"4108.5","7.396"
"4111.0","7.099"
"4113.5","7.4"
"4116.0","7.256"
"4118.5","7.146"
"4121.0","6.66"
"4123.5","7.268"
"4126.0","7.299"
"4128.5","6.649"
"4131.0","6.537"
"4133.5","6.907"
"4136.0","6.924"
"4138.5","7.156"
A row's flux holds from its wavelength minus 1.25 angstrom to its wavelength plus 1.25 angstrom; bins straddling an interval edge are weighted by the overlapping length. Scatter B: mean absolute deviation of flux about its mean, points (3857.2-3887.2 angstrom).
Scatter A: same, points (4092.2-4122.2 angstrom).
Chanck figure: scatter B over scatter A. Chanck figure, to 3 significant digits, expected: 1.15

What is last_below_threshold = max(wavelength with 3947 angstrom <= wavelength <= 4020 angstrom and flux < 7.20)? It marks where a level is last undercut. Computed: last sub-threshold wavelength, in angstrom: 4018.5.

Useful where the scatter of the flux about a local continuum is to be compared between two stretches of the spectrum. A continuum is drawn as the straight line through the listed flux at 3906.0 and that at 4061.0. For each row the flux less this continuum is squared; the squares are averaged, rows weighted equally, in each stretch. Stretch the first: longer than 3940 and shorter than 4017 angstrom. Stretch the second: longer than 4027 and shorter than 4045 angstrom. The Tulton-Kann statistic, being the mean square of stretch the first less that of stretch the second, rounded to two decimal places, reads 0.19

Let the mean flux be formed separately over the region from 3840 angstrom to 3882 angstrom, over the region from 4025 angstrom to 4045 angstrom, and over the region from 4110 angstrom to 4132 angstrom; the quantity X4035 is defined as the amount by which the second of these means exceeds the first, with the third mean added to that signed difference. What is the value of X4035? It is 6.74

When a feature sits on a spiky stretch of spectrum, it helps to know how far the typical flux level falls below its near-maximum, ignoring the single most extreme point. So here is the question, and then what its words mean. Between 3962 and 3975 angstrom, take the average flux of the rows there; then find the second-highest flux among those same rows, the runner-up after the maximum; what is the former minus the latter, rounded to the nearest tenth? -0.4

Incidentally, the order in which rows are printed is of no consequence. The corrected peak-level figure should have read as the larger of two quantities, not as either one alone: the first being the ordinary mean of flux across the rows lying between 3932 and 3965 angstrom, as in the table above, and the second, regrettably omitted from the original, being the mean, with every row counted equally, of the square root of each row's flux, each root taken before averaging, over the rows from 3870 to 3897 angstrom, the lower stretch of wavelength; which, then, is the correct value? 6.8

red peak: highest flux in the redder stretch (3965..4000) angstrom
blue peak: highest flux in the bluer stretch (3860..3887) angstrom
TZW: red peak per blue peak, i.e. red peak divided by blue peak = 0.93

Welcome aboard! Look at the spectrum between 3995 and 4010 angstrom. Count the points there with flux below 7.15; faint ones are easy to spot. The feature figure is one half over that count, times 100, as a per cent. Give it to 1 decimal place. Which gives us 16.7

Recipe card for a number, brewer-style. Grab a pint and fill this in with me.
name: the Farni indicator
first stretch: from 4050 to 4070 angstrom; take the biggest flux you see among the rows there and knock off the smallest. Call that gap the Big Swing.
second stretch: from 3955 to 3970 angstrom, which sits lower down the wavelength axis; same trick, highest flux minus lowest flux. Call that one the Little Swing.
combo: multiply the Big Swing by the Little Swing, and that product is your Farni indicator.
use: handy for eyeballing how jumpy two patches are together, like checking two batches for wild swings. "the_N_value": 1.8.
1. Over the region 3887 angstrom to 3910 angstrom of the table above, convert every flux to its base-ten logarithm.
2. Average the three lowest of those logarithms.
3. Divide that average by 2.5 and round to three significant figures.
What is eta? 0.336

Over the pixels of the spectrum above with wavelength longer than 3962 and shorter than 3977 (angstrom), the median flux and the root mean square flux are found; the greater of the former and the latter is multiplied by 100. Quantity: 620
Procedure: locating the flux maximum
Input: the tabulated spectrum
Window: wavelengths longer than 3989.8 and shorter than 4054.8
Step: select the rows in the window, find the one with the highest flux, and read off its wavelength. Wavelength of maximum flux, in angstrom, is 4001.0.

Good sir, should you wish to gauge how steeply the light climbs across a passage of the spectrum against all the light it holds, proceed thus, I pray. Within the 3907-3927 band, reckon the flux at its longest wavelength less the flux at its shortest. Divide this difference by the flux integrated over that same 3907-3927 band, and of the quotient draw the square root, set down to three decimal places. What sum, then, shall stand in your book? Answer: 0.032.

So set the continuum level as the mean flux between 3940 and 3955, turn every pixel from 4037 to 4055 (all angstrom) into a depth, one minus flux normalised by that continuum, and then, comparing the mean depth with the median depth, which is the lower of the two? 0.024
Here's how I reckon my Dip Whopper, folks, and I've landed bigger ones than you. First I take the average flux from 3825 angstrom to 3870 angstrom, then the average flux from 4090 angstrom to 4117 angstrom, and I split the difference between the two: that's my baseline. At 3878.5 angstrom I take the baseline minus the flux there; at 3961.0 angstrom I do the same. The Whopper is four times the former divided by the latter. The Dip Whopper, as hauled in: 2.3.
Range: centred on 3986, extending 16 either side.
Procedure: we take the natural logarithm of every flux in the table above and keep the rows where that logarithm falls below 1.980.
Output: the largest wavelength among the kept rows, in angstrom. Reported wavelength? 3998.5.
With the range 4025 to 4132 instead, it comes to 4131.0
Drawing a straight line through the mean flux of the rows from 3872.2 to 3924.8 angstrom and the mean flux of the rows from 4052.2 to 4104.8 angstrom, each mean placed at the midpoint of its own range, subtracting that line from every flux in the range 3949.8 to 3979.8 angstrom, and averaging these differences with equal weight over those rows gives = -0.57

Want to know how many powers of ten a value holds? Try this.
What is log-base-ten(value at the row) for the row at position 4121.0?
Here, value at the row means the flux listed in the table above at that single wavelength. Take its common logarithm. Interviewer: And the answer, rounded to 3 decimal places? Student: 0.823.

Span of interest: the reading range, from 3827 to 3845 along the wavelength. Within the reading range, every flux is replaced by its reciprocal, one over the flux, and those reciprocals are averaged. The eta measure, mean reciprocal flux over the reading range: 0.157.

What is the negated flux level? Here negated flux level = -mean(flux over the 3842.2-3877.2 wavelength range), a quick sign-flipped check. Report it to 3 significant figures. -7.24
